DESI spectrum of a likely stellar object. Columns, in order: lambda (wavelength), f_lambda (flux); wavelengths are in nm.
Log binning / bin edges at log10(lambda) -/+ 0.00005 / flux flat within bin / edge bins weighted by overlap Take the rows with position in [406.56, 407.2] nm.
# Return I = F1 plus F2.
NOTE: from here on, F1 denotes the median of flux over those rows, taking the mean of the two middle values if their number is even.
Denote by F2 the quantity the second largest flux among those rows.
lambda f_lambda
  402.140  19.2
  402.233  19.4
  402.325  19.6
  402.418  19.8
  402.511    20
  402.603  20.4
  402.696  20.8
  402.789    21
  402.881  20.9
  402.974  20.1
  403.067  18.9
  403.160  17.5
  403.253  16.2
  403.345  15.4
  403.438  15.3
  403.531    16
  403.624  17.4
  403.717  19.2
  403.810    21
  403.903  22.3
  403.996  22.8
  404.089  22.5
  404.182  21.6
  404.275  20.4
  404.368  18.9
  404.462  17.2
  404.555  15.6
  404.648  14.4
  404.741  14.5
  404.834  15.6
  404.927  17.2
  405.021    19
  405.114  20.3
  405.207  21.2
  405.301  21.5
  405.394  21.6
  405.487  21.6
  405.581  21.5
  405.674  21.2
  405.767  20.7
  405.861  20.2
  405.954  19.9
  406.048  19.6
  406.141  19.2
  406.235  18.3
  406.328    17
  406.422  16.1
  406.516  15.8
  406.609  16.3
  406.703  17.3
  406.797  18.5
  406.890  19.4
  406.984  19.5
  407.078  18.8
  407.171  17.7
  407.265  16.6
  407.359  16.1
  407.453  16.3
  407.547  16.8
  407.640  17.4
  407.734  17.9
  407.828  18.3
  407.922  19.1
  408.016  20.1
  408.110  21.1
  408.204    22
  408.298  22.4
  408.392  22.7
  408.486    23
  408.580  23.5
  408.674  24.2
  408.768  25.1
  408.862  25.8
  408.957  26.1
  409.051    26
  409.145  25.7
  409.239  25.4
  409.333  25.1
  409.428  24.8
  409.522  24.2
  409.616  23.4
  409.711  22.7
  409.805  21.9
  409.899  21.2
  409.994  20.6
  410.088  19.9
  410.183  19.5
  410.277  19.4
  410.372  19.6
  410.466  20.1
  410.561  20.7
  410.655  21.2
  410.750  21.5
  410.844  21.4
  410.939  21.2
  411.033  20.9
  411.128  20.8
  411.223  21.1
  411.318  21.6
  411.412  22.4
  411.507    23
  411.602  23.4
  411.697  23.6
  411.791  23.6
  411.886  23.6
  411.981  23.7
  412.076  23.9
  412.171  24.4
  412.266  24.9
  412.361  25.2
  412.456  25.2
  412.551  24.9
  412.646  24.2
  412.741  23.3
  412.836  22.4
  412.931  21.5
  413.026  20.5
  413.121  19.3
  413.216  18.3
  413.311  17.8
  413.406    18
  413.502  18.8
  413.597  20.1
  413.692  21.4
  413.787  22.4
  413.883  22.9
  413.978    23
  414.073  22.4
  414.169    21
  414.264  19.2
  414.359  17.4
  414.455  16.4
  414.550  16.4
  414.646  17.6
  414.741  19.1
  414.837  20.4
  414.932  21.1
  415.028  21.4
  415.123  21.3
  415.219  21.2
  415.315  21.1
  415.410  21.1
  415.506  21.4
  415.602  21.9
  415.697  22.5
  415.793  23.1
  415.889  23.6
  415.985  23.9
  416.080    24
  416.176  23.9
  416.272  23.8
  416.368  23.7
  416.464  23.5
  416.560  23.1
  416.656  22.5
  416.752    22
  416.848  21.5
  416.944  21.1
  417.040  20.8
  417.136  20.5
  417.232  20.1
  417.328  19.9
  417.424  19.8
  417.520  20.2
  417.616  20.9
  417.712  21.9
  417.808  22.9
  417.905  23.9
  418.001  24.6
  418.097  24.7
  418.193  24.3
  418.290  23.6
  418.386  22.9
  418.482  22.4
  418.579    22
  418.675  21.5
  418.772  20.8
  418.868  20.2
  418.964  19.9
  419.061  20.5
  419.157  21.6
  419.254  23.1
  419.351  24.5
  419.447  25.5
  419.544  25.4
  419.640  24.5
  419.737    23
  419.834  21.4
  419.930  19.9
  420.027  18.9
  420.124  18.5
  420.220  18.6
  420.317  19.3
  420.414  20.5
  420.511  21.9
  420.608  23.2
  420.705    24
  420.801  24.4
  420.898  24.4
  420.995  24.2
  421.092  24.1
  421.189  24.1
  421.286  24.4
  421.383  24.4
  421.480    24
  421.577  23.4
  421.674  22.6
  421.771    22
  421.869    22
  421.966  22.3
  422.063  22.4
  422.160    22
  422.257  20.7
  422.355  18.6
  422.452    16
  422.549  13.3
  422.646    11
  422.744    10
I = 37.9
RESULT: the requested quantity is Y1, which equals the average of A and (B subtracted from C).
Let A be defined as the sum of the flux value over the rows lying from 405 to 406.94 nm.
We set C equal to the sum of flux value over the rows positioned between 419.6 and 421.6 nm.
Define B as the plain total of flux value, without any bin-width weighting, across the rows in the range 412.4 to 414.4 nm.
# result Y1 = 217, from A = 406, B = 444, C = 471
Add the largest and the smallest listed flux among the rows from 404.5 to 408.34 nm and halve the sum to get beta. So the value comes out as 18.4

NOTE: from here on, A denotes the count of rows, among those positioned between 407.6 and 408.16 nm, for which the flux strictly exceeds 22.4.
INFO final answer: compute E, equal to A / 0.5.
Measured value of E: 0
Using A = 0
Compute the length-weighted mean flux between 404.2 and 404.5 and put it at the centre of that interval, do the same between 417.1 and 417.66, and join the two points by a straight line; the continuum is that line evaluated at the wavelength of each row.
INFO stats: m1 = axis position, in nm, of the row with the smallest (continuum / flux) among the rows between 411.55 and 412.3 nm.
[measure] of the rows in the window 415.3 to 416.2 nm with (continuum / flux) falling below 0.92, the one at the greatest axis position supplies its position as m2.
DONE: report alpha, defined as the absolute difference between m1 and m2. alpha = 3.91 nm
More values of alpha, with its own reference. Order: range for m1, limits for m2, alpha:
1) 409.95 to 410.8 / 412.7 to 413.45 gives 2.09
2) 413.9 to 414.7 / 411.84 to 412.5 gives 1.52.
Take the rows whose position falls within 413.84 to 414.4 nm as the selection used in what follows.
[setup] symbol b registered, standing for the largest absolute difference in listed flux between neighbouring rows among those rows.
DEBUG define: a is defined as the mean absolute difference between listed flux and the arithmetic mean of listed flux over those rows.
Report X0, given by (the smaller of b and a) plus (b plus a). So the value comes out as 5.4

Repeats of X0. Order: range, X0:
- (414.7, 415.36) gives 2.5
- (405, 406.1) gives 2.8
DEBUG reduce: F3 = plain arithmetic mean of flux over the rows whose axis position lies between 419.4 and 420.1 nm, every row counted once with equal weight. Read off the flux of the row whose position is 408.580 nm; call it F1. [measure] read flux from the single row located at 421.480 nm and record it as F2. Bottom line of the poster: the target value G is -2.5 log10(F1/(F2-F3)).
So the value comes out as -3.11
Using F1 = 23.5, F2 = 24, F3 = 22.7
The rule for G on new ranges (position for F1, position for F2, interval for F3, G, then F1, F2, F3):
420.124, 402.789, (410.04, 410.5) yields -2.88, 18.5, 21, 19.7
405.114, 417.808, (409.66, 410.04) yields -2.98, 20.3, 22.9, 21.6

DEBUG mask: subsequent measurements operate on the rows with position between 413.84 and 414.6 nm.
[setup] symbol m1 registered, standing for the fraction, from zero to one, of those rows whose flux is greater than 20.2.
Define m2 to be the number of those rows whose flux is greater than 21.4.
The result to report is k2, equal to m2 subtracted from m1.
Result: -2.5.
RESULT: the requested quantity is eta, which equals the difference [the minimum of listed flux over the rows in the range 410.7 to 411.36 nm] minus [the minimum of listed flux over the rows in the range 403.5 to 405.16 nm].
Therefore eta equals 6.4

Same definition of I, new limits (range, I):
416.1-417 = 46.9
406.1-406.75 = 35.3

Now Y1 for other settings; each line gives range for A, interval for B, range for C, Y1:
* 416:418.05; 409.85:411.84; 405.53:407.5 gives 202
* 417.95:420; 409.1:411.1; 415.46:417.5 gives 241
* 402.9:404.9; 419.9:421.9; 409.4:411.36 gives 181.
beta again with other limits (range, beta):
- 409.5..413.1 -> 22.3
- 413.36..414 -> 20.5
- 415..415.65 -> 21.5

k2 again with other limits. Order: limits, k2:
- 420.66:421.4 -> -7.0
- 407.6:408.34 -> -1.6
